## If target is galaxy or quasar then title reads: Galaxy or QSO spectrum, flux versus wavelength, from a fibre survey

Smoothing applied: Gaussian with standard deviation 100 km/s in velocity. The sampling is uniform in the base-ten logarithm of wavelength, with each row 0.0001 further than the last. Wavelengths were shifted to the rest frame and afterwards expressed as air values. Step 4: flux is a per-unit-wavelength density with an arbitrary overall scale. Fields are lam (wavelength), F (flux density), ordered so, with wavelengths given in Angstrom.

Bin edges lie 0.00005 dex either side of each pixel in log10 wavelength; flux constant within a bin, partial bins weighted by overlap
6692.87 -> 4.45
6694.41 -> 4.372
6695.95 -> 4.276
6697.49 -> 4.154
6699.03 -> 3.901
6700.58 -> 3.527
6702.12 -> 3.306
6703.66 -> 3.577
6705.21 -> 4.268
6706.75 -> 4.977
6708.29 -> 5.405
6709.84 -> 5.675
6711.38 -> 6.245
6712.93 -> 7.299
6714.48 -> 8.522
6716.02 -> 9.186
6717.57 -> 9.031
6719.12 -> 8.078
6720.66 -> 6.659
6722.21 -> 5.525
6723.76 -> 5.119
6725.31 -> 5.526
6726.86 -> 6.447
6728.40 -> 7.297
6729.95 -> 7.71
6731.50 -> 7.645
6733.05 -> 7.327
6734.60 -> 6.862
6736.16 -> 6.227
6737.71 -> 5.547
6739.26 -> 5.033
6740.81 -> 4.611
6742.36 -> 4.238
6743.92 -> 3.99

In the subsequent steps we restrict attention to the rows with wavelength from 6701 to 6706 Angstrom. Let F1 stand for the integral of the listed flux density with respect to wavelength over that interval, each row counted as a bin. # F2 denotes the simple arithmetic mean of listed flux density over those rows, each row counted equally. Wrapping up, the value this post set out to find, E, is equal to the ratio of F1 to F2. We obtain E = 4.99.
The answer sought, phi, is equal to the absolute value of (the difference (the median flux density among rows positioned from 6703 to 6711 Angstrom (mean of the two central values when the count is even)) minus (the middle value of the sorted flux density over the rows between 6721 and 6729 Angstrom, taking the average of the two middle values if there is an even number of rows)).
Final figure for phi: 0.5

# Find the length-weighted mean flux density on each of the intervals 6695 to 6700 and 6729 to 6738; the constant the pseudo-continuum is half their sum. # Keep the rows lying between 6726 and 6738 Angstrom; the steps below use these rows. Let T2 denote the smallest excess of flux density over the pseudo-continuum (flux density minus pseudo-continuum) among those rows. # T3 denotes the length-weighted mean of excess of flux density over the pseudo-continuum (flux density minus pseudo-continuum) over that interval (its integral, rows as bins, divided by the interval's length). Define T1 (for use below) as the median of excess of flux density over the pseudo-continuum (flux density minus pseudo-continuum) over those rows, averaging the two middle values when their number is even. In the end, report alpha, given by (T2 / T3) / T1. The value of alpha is 0.01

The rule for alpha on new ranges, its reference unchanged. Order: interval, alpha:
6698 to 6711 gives -1.35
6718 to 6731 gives -0.36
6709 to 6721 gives 0.03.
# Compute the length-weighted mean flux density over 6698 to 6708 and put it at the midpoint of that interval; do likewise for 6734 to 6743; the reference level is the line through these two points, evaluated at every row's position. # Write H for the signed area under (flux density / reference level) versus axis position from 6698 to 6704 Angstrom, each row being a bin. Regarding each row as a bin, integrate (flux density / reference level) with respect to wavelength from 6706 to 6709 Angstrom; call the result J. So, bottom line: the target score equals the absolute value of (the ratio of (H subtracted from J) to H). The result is 0.32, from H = 6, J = 4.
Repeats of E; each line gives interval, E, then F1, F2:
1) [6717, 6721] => 4.04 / 32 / 7.9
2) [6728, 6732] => 4.01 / 30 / 7.6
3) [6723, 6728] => 5.11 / 29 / 5.7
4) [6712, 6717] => 4.97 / 41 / 8.3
